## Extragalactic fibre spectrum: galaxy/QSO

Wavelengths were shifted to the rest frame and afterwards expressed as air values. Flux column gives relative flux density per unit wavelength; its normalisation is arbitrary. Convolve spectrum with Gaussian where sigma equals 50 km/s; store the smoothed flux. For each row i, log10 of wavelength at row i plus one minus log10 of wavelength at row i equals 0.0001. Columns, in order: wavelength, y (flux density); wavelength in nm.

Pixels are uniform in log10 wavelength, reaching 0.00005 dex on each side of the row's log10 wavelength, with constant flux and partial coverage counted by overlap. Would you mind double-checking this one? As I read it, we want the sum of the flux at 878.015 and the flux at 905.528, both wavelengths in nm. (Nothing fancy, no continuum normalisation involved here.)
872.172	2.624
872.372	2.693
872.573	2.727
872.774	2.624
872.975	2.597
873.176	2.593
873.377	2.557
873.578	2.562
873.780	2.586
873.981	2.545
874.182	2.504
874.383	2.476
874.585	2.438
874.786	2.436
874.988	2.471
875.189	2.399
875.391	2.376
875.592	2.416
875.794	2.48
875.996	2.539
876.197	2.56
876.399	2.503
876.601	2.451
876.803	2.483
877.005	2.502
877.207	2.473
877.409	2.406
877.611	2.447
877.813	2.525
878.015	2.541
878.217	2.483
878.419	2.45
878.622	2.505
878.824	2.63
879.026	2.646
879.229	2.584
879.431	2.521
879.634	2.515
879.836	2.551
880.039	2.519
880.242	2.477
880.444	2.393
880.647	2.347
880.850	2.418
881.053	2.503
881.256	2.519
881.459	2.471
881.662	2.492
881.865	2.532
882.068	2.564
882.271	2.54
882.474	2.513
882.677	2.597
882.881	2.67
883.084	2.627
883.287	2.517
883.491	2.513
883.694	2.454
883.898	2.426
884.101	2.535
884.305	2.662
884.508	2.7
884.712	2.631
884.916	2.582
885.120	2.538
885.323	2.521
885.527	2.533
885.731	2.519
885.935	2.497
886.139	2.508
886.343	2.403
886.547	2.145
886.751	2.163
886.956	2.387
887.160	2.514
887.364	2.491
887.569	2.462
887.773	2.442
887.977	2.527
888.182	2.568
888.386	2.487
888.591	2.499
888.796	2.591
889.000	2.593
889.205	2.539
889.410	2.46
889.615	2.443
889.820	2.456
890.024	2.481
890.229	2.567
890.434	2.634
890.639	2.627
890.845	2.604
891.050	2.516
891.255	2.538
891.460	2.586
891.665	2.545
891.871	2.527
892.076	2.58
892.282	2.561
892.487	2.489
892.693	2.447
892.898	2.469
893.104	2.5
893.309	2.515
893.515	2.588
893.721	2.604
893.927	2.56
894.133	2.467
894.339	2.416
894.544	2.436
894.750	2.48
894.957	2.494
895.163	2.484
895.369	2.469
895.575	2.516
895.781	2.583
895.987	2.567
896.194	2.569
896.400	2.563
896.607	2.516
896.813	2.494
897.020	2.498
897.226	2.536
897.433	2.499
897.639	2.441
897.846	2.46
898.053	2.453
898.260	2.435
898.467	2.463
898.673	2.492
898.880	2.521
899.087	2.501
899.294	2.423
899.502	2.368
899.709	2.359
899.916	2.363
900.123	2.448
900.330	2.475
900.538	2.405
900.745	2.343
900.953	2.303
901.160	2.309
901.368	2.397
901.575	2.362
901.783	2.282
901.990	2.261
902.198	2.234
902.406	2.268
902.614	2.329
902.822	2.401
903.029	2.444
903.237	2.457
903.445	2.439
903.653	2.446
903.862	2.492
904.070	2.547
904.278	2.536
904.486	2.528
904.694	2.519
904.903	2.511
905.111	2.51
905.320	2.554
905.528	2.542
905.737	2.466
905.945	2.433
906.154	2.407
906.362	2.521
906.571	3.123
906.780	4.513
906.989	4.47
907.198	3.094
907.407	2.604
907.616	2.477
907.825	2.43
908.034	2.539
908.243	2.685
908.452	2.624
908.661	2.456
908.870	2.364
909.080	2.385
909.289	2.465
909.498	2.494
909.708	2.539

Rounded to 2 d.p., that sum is 5.08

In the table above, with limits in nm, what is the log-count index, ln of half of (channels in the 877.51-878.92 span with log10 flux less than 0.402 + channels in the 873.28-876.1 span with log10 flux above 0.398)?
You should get 1.6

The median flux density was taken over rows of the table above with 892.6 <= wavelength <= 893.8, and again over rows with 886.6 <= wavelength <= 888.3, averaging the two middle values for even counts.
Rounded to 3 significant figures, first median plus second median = 4.98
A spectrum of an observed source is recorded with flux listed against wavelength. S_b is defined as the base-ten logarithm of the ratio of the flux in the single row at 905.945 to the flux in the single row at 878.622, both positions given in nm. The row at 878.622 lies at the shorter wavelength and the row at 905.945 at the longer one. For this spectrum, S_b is -0.013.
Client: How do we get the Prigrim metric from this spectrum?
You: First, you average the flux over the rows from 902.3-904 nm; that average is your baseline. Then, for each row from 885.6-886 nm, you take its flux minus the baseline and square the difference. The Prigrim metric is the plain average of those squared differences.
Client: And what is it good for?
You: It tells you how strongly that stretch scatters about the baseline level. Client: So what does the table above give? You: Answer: 0.010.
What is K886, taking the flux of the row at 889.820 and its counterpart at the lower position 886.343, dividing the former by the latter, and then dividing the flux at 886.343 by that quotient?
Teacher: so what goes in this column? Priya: 2.4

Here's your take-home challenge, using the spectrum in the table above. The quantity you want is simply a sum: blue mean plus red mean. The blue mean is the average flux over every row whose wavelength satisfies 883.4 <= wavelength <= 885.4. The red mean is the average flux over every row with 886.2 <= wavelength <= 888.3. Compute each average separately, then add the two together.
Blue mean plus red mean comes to 4.97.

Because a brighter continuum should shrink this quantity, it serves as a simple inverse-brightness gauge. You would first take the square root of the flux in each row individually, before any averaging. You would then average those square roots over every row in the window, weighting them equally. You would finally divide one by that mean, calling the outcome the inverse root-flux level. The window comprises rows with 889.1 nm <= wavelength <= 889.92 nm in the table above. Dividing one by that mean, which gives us 0.636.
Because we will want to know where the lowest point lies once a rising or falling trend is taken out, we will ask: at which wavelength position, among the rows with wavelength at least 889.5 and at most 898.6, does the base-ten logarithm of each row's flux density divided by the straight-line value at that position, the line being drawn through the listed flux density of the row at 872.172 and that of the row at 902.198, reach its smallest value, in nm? 889.615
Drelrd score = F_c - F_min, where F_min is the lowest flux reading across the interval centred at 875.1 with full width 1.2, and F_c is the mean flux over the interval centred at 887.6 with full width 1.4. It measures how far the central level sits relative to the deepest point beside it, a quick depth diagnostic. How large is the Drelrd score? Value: 0.11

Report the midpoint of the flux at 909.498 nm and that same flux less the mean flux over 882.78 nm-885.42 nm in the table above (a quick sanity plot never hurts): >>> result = 1.21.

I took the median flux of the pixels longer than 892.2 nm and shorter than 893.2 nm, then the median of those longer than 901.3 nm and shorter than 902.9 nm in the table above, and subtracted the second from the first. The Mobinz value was 0.18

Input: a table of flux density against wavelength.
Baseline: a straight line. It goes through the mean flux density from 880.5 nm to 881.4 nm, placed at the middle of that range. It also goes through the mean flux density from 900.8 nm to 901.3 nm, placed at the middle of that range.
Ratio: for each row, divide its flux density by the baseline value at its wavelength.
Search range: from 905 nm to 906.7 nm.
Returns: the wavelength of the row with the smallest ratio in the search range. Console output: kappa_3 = 906.154 nm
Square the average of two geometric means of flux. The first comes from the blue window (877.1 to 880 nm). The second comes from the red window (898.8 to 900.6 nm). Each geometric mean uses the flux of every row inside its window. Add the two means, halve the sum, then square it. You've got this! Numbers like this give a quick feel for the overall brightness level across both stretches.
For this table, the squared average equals 6.12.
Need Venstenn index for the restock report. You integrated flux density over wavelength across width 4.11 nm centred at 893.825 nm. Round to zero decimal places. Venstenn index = 10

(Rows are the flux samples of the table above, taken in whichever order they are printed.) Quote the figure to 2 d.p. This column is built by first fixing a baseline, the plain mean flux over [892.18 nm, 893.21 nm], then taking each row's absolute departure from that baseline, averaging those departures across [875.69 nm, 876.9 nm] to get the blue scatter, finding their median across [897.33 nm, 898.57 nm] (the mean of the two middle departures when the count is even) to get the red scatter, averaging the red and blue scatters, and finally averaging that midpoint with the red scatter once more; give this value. 0.04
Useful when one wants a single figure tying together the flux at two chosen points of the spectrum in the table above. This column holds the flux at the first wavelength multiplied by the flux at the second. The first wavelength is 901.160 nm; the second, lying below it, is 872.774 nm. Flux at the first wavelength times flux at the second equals 6.06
